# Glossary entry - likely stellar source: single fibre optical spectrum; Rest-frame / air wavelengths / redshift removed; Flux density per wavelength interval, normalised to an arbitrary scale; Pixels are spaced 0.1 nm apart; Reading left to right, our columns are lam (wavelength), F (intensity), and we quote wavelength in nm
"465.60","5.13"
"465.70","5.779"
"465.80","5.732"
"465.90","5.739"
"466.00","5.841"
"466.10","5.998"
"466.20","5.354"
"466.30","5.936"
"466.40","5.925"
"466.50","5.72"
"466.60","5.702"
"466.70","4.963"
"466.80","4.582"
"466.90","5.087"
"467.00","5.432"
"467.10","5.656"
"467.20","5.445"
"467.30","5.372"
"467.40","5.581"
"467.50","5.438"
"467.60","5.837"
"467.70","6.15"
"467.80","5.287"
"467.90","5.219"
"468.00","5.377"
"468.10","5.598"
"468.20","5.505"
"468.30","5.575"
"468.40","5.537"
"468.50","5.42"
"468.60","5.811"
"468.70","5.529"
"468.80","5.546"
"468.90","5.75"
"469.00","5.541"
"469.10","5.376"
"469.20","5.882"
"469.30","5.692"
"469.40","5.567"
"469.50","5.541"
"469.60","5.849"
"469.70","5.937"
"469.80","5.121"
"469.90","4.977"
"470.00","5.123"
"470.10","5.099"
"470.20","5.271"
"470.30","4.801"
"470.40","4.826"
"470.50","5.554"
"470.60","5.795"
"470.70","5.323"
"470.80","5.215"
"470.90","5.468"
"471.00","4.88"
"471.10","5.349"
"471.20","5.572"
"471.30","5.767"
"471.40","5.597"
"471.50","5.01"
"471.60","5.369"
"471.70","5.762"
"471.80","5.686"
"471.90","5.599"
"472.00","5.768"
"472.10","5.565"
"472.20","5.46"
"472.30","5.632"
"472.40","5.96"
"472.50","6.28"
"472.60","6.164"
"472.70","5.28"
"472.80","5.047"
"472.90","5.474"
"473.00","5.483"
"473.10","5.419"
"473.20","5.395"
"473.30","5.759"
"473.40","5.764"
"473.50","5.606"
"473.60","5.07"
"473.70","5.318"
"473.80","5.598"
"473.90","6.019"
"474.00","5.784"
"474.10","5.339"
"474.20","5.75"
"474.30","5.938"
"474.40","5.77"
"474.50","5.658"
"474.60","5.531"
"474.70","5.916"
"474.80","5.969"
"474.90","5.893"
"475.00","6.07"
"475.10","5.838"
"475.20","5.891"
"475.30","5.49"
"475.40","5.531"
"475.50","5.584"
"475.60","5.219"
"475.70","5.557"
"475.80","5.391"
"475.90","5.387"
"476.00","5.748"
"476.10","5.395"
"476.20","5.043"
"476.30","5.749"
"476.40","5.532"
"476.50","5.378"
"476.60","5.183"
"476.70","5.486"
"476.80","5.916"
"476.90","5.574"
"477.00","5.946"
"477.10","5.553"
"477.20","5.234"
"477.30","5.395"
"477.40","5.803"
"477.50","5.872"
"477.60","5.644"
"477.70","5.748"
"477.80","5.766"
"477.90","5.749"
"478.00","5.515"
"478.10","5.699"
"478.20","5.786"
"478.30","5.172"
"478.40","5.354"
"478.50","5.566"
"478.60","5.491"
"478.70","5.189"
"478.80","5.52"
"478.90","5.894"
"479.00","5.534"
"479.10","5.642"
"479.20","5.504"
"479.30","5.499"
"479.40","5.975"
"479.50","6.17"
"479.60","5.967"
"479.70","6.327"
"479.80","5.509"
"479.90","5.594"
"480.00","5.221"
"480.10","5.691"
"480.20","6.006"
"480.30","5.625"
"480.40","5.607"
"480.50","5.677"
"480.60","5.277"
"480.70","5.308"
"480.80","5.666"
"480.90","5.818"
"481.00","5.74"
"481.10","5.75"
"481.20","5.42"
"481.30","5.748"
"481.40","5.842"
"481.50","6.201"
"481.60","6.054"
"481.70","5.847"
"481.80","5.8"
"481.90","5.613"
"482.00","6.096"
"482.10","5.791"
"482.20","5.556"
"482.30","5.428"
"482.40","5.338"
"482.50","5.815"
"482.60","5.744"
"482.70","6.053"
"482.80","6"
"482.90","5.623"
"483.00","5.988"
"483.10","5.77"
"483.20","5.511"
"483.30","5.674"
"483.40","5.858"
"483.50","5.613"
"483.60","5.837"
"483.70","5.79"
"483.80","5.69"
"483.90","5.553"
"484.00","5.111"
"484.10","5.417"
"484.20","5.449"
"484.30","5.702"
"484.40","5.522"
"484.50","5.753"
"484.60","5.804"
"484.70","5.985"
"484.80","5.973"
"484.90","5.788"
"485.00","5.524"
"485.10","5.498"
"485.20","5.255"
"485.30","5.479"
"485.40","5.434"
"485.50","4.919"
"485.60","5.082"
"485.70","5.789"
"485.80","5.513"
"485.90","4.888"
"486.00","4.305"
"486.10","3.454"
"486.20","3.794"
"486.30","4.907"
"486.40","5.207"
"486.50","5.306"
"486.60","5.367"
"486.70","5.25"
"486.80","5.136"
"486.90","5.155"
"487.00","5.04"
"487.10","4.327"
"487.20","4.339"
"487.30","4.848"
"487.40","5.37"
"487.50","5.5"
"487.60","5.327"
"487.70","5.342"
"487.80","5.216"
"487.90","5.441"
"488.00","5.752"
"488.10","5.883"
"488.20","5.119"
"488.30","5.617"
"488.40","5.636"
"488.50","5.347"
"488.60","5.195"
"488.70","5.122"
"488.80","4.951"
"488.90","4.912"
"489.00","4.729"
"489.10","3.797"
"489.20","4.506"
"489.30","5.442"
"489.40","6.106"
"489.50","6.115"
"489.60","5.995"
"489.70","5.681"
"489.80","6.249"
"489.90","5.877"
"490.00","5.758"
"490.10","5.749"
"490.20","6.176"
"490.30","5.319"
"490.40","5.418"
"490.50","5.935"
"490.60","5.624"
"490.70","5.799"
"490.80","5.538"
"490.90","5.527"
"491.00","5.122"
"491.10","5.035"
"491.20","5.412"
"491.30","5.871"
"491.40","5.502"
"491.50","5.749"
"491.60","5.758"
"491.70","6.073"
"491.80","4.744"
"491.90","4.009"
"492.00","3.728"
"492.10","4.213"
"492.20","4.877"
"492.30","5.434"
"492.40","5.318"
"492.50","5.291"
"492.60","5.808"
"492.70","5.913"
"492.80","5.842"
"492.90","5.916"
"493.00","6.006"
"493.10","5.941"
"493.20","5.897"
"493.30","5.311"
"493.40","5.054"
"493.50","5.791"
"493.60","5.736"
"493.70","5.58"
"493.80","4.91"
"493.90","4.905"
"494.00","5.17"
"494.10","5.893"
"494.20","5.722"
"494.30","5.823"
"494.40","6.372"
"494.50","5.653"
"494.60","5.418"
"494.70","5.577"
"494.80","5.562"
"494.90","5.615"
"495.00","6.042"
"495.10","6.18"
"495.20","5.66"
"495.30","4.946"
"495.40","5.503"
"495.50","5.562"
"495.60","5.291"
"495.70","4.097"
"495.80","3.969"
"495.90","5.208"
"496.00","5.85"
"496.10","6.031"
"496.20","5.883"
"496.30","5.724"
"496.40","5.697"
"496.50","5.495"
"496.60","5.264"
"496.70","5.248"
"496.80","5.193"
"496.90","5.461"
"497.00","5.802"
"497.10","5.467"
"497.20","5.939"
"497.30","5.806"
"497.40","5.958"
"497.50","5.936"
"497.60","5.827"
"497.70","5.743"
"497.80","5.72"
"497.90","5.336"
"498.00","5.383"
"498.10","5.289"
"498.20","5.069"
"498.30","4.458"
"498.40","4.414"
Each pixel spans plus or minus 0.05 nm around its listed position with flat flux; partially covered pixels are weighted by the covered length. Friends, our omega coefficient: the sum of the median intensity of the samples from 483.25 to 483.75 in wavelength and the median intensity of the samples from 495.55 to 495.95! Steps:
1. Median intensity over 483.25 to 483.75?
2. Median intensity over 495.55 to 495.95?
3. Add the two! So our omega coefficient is 10.4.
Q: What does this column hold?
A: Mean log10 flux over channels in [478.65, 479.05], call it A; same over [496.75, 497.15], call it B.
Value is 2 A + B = 2.22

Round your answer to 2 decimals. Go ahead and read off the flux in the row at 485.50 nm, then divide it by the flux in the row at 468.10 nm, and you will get 0.88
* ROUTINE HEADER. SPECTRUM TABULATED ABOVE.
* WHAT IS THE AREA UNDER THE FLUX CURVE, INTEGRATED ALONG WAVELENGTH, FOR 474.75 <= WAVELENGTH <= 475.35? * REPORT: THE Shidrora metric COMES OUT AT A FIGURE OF 3.5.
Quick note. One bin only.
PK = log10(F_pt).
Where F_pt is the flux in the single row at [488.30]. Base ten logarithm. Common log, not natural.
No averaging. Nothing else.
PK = 0.750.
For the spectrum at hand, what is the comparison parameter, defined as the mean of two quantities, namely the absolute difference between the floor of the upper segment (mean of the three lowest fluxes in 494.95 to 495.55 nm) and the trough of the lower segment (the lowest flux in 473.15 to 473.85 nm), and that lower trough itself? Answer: 2.67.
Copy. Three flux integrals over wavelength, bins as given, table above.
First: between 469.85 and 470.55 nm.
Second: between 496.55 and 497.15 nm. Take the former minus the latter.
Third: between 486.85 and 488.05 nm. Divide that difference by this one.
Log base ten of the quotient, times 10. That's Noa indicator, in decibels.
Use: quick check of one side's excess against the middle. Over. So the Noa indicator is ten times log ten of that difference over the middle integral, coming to -13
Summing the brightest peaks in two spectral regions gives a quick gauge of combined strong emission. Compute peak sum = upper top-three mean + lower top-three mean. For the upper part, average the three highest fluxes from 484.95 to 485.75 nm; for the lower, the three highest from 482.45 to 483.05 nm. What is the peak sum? 11.6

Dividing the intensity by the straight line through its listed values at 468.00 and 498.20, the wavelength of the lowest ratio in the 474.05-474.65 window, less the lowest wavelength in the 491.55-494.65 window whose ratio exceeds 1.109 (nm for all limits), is -17.50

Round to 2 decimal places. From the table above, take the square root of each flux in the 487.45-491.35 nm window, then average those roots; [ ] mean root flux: 2.34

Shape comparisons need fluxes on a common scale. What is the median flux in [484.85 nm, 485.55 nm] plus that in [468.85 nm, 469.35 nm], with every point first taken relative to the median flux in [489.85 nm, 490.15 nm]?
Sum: 1.94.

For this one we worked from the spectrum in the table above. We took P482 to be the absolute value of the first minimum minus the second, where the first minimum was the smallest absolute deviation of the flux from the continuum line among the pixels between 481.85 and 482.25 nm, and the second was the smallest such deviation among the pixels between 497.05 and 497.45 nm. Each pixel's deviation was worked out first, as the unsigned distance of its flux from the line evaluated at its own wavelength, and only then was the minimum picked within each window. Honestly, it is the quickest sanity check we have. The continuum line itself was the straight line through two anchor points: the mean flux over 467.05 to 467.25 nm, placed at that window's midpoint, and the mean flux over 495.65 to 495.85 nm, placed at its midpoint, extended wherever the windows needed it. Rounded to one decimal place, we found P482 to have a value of 0.7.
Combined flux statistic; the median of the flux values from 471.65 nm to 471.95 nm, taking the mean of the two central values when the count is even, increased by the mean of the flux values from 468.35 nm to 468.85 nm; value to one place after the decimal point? 11.3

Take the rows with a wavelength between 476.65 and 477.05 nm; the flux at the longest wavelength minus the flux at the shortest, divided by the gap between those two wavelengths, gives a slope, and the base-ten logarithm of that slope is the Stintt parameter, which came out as 0.19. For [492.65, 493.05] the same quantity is -0.51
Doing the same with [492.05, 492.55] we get 0.43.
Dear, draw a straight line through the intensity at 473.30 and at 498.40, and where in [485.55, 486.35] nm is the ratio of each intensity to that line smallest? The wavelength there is 486.10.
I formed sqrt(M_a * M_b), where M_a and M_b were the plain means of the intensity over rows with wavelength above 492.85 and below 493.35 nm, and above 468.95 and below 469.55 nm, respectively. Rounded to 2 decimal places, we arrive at 5.71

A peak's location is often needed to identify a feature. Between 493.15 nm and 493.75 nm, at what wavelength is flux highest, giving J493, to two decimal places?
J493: 493.20 nm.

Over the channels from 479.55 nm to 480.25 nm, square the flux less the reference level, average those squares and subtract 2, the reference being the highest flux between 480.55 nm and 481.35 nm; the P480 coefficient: -1.88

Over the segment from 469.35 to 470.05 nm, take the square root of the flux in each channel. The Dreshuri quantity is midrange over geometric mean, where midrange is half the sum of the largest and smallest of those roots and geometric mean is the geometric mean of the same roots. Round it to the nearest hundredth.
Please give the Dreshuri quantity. 1.00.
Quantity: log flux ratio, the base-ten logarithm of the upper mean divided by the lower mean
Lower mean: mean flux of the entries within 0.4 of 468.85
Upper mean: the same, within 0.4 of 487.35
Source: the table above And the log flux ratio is -0.05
